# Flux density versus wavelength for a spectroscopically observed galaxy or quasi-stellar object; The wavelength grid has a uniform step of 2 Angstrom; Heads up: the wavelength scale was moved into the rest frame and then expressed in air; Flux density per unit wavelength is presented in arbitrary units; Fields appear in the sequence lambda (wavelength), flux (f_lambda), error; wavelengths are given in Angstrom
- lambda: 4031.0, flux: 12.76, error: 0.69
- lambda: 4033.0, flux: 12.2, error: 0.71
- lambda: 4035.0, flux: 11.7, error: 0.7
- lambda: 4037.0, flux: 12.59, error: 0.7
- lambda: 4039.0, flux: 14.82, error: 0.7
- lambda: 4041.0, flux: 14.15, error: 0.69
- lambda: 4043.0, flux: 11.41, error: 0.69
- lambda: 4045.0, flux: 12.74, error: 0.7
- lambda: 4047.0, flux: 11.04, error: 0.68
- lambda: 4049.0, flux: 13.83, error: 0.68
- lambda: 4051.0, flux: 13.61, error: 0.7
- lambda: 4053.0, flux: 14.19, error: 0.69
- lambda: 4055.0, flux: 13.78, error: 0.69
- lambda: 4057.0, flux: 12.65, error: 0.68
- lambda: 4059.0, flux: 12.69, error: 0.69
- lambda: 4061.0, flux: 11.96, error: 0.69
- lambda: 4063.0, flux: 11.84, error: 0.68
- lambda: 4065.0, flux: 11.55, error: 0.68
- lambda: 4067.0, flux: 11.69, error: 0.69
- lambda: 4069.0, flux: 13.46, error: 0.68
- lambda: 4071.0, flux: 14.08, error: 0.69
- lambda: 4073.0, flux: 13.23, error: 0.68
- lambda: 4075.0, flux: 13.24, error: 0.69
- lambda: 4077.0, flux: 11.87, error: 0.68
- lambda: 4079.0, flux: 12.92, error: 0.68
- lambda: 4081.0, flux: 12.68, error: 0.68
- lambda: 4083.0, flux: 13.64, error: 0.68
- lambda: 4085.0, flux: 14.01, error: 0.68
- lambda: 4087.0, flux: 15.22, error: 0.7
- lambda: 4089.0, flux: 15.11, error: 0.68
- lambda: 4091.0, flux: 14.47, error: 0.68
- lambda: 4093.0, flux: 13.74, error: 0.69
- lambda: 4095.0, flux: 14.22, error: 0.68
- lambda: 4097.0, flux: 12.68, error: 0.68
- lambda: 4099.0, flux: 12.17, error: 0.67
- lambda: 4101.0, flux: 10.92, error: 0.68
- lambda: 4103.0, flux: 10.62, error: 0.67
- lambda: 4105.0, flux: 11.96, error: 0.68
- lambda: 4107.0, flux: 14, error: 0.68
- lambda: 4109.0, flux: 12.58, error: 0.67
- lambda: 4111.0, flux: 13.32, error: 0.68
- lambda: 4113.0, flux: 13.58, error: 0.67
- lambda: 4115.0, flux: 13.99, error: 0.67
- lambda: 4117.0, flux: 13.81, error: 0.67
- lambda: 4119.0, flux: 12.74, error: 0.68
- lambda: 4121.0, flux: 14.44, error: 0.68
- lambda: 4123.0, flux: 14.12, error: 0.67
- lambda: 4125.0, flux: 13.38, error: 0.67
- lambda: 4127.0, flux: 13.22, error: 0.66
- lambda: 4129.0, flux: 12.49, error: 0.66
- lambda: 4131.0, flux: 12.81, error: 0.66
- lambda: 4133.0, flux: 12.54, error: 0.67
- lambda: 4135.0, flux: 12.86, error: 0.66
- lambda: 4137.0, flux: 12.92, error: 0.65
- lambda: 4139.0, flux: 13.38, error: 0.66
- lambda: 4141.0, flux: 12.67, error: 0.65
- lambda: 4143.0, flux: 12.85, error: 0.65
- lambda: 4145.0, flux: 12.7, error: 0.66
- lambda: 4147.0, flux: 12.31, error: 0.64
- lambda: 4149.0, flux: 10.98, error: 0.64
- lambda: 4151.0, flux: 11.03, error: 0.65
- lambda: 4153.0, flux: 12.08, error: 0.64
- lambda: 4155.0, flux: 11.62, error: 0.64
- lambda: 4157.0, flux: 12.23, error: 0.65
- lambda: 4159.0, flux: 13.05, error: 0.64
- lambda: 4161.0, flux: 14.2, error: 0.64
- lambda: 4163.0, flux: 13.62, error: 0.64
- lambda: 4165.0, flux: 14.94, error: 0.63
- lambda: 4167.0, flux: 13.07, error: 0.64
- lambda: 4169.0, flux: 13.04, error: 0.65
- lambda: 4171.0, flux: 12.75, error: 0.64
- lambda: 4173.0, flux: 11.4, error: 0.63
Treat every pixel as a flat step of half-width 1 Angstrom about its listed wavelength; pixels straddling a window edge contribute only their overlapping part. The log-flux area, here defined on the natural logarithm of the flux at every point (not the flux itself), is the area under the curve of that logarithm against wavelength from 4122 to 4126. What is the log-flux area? 10.5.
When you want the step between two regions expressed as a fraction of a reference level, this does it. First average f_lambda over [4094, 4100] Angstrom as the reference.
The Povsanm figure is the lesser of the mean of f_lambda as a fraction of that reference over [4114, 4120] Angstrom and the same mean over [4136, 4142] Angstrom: 1.00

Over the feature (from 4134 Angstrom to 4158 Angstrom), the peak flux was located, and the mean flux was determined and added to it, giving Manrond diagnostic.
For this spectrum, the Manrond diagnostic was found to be 25.7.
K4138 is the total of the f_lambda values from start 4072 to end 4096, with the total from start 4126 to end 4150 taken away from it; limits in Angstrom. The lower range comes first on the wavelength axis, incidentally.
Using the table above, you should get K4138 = 13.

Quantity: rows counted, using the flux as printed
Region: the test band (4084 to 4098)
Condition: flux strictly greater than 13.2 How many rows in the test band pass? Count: 6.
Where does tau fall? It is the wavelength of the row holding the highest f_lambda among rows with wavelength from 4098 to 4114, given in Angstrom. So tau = 4107.0 Angstrom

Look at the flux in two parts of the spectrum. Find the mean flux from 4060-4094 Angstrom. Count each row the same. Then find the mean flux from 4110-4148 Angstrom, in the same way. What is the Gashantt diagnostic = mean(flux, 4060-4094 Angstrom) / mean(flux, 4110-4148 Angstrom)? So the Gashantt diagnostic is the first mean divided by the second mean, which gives 1.00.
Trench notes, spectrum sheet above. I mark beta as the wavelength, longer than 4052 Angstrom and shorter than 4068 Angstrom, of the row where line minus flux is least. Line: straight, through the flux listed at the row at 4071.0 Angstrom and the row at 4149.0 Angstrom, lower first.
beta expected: 4053.0 Angstrom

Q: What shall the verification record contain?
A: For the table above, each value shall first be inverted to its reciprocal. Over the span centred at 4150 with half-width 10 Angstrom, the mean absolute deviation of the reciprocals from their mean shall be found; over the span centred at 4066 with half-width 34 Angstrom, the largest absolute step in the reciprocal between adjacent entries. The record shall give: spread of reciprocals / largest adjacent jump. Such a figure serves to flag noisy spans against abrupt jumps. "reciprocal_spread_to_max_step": 0.22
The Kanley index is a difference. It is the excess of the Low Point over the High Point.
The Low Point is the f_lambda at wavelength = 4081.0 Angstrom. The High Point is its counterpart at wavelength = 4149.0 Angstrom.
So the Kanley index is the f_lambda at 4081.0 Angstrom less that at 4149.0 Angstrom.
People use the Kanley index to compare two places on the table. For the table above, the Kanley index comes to 1.7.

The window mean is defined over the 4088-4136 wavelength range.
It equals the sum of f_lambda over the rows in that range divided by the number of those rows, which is 13.16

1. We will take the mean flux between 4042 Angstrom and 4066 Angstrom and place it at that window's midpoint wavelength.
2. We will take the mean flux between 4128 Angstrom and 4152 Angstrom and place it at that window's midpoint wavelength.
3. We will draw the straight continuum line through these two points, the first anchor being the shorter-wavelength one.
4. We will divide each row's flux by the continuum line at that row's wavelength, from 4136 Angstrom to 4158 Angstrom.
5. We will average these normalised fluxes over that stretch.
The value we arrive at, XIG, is 0.98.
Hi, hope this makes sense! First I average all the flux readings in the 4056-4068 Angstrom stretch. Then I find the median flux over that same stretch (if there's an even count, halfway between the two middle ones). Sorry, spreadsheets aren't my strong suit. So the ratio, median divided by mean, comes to 0.99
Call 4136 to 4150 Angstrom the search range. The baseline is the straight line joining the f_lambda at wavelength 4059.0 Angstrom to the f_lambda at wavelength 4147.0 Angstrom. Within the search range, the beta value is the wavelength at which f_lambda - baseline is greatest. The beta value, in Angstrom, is 4139.0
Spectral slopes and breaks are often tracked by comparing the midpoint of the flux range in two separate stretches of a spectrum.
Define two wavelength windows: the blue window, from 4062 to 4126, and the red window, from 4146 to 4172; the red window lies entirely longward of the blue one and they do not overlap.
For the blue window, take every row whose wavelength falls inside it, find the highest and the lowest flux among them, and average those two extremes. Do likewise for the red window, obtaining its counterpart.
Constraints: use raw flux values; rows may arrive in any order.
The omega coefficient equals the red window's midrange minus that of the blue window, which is 0.0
